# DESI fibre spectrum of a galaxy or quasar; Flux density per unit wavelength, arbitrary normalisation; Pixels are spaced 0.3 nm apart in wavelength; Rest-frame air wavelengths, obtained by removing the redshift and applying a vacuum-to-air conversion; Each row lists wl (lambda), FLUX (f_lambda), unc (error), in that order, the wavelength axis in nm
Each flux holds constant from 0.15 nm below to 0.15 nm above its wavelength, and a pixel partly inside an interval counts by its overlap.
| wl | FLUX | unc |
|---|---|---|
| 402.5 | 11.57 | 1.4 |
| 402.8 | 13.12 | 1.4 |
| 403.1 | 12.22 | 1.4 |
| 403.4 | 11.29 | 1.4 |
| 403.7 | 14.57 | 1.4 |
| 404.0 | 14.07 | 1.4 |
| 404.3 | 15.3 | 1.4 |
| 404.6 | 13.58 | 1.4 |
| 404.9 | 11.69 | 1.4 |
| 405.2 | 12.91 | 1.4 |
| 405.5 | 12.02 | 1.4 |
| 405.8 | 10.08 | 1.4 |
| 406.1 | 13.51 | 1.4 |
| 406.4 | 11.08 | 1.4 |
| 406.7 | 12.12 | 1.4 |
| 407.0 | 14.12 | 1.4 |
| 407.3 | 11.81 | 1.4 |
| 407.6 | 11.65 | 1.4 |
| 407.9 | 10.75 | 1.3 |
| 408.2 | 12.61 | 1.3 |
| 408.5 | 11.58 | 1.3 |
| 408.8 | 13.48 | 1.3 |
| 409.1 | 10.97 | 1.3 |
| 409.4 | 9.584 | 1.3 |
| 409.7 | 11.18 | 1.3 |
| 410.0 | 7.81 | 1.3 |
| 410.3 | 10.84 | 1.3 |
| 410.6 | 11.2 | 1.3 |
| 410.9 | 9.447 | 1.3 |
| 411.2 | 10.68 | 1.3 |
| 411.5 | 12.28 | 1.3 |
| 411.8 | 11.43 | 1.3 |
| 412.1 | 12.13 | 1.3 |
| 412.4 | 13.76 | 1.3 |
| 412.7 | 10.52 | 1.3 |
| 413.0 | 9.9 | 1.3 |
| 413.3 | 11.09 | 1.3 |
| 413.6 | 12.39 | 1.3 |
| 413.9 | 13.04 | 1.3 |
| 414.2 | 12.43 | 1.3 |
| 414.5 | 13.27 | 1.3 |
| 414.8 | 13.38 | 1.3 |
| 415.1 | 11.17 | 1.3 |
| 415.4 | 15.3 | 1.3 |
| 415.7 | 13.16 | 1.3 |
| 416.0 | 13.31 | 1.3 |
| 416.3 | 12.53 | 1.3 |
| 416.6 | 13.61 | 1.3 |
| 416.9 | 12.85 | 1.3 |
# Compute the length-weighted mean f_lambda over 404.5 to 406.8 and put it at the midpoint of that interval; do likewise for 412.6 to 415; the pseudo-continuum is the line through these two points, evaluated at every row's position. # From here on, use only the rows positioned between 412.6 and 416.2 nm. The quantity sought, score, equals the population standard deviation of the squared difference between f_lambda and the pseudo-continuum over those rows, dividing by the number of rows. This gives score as 2.8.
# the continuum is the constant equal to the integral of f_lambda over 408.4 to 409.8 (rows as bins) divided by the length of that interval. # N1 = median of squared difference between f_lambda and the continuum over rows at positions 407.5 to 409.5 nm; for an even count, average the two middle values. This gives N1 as 0.4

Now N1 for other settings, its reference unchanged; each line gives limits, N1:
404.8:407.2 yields 1.1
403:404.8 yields 6.1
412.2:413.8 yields 1.1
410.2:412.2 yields 0.5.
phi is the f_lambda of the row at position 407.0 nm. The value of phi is 14.12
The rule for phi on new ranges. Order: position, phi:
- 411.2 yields 10.68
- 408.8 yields 13.48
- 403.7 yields 14.57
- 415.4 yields 15.3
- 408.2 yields 12.61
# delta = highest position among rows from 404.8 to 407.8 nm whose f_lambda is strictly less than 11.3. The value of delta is 406.4 nm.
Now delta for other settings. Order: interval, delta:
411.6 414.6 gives 413.3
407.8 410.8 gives 410.6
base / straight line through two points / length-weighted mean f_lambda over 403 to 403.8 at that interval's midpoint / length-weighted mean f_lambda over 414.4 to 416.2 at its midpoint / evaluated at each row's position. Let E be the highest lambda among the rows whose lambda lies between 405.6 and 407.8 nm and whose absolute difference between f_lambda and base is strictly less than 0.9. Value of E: 406.7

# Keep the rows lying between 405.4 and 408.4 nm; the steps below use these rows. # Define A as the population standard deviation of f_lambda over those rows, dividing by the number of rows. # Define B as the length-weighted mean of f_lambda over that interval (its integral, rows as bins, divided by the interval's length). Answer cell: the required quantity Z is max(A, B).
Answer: 12.0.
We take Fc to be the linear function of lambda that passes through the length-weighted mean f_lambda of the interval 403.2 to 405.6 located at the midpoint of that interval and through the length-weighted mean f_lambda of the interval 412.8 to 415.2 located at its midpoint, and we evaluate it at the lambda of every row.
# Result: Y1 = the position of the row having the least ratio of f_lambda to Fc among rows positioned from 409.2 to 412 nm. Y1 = 410.0 nm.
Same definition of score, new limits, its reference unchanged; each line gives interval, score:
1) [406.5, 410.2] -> 4.9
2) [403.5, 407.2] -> 2.9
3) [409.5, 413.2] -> 4.8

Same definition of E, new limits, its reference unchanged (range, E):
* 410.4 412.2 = 411.5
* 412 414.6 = 414.5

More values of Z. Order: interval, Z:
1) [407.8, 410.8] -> 11.0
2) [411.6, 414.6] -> 12.0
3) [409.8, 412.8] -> 11.0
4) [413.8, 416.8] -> 13.1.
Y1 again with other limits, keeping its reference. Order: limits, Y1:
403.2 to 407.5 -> 405.8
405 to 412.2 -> 410.0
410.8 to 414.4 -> 410.9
